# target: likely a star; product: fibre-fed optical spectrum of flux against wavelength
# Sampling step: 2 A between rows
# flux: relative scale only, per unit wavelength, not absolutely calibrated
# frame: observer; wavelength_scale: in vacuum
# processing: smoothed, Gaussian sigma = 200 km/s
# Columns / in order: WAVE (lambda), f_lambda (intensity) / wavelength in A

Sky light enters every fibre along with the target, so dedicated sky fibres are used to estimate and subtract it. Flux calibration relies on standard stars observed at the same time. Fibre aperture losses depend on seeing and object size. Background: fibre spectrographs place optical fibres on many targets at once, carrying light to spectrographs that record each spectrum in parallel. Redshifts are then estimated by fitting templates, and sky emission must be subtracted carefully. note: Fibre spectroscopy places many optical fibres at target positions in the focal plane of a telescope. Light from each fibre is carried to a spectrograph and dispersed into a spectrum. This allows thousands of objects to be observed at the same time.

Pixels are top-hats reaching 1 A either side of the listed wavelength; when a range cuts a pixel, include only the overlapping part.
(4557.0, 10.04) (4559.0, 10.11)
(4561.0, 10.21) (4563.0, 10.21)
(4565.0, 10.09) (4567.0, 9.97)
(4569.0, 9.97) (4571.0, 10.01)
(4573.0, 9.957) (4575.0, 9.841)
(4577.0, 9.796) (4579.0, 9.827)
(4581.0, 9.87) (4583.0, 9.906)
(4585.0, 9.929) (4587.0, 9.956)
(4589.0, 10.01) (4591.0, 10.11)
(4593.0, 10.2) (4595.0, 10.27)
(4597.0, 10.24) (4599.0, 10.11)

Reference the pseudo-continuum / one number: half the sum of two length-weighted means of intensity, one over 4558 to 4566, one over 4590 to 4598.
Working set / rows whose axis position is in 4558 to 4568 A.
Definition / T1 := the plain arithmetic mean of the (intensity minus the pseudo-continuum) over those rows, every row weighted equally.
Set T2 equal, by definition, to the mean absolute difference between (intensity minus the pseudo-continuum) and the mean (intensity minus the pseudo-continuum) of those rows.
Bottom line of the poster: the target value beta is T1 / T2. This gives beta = -1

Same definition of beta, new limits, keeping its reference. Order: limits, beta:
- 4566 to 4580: -4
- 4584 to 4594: -2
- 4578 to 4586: -9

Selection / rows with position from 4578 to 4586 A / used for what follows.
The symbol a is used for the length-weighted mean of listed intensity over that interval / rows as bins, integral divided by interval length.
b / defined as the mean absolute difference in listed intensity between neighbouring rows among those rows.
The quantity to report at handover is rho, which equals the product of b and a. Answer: 0.34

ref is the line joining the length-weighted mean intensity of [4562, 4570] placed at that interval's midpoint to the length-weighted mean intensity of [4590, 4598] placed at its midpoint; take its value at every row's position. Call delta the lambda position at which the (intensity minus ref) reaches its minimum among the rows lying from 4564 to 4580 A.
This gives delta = 4577.0 A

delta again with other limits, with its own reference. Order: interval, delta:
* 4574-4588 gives 4577.0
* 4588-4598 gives 4589.0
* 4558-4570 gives 4569.0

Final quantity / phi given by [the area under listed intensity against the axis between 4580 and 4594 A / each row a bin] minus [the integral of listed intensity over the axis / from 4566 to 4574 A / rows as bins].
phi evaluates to 60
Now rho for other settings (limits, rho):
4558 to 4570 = 0.69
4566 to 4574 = 0.31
